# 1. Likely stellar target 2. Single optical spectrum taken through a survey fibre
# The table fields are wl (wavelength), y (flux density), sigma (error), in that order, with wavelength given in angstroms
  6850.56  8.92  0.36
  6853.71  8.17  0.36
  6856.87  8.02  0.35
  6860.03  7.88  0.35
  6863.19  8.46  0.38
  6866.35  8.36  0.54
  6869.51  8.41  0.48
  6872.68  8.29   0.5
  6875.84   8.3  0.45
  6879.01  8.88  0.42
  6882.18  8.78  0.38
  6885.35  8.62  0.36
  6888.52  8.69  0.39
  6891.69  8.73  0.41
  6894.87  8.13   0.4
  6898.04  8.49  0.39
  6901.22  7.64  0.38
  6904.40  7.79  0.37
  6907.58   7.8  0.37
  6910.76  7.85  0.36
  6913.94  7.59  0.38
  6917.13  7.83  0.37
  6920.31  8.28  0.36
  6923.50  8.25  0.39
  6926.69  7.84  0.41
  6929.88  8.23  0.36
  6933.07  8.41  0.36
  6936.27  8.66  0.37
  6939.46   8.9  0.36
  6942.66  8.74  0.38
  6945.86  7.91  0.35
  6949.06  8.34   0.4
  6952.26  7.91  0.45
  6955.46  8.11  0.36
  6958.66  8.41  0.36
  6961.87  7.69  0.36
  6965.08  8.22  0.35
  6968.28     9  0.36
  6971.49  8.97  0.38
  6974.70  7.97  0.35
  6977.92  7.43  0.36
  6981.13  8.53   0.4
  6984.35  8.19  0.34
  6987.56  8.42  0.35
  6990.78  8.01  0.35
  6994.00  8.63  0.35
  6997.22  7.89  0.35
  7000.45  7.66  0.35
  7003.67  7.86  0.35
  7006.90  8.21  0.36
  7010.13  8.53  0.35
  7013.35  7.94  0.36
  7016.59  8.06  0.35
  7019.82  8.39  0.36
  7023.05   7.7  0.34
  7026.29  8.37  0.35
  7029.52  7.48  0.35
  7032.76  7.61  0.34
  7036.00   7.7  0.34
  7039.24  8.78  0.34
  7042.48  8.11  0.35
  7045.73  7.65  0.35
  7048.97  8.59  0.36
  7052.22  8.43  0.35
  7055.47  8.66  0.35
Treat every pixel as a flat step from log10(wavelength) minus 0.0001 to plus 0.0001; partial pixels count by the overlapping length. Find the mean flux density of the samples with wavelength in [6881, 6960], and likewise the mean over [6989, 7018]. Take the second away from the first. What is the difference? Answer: 0.15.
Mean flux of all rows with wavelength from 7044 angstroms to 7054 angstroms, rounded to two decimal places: 8.22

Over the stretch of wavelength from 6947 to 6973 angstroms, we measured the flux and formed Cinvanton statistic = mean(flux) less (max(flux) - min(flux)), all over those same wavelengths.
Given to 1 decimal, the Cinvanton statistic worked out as 7.0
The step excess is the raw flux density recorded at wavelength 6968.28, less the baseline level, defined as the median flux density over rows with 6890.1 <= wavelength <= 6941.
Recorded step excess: 0.82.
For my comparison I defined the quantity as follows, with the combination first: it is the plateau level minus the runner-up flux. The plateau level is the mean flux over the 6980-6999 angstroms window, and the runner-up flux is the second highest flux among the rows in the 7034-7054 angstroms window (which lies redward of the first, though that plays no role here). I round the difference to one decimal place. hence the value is -0.3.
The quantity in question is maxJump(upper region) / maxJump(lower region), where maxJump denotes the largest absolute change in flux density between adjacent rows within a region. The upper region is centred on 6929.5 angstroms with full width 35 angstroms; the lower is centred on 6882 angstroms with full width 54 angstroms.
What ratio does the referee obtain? 1.0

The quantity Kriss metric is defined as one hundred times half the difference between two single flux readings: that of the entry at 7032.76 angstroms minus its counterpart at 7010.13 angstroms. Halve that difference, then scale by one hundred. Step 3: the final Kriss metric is -46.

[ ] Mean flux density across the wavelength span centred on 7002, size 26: 8.09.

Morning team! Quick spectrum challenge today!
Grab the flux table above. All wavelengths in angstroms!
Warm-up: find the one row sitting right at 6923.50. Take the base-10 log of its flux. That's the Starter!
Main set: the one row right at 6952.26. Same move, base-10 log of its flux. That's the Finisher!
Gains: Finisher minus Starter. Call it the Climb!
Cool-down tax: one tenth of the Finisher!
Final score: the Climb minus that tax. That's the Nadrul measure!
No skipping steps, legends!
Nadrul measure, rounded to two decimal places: -0.11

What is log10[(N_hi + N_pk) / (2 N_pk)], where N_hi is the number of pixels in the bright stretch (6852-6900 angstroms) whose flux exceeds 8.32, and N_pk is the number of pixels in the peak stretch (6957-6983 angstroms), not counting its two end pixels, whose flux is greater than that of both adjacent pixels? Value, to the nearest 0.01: 0.70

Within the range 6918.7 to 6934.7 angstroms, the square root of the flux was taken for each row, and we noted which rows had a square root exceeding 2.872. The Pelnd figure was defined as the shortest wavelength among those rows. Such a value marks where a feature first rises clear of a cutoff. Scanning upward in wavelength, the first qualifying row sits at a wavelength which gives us 6920.31 angstroms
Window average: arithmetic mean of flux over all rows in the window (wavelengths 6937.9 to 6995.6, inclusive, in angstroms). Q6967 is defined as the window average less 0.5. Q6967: 7.80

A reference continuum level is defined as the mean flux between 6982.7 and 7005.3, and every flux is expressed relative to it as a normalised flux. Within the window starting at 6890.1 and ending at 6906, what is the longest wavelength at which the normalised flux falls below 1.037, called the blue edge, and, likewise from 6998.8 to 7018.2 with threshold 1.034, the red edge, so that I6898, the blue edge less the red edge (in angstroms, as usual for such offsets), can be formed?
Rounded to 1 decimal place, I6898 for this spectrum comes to -112.2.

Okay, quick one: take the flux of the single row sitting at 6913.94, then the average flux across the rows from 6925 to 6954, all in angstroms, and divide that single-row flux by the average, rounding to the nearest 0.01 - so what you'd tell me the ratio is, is 0.91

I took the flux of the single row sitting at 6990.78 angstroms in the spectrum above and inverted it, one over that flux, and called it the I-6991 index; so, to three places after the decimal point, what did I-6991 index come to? 0.125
